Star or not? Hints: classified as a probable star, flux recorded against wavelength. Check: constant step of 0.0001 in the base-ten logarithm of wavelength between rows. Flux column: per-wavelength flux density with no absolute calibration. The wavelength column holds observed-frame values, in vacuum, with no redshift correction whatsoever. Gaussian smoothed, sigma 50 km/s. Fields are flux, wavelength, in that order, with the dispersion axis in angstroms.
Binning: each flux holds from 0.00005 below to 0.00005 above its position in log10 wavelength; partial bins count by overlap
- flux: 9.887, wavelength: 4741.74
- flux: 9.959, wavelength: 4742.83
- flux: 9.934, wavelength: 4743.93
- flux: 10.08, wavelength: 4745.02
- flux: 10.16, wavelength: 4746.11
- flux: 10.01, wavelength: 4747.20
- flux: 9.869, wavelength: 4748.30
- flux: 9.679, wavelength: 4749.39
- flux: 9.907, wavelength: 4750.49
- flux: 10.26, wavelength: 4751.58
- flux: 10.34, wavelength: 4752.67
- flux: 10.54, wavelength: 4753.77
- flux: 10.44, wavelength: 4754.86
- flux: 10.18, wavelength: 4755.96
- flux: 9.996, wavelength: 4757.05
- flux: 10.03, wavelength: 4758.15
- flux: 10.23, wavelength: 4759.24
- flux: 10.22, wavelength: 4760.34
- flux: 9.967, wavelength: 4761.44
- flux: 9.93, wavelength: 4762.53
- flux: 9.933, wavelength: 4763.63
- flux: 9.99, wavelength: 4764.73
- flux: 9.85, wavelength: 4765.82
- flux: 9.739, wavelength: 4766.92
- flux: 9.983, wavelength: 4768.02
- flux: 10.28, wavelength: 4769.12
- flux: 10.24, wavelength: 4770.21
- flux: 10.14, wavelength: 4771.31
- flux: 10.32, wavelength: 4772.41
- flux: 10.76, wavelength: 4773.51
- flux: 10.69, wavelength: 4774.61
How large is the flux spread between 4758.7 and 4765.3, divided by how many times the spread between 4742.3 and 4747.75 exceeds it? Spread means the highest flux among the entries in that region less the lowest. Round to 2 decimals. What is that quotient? 0.40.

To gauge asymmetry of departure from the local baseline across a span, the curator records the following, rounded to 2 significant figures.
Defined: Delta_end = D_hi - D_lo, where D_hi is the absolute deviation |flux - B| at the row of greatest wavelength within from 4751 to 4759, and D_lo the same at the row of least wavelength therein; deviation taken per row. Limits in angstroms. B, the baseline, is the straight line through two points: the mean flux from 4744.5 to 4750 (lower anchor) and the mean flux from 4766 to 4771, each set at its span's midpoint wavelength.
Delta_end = -0.26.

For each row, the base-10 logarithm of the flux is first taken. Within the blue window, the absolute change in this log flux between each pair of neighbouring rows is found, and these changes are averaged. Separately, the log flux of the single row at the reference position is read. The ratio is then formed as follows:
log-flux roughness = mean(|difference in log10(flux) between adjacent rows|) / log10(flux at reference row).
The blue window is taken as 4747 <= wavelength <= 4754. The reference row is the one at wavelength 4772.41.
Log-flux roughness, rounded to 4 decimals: 0.0085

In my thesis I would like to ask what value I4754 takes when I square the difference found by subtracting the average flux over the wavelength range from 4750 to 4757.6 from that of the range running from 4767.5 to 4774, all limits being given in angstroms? 0.002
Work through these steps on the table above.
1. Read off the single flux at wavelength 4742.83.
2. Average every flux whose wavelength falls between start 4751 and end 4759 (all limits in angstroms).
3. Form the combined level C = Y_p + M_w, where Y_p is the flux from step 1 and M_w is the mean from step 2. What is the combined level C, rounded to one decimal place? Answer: 20.2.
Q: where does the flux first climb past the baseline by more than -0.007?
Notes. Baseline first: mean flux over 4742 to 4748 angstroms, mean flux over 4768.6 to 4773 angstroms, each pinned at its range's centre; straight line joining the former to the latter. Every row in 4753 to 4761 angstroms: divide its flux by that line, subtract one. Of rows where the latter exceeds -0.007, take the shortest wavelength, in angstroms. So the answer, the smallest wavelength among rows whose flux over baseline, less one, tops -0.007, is 4753.77 angstroms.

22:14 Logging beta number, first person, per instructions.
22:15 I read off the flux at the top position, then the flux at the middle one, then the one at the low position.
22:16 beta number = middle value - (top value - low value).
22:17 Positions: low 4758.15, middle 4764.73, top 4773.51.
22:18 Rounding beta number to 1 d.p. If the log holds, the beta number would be 9.3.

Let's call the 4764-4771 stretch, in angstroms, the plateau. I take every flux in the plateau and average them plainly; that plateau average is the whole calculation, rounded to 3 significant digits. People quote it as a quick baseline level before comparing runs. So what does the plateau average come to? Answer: 10.0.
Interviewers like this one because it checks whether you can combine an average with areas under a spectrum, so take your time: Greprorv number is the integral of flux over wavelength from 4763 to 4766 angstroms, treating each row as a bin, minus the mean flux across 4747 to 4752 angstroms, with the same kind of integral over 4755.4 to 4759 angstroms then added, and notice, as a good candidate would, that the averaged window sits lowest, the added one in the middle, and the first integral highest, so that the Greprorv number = 56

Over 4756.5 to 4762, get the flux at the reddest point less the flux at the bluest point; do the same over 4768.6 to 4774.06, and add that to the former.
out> 0.45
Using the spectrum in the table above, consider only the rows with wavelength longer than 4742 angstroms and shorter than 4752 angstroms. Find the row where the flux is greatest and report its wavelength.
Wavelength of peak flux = 4751.58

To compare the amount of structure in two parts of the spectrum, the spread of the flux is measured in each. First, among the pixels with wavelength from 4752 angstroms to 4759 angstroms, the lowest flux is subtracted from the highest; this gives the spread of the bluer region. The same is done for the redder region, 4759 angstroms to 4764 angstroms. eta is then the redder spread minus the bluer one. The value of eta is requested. -0.24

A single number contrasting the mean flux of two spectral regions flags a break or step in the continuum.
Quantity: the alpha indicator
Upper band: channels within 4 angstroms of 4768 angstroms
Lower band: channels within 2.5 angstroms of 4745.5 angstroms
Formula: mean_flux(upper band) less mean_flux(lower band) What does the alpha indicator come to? 0.0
